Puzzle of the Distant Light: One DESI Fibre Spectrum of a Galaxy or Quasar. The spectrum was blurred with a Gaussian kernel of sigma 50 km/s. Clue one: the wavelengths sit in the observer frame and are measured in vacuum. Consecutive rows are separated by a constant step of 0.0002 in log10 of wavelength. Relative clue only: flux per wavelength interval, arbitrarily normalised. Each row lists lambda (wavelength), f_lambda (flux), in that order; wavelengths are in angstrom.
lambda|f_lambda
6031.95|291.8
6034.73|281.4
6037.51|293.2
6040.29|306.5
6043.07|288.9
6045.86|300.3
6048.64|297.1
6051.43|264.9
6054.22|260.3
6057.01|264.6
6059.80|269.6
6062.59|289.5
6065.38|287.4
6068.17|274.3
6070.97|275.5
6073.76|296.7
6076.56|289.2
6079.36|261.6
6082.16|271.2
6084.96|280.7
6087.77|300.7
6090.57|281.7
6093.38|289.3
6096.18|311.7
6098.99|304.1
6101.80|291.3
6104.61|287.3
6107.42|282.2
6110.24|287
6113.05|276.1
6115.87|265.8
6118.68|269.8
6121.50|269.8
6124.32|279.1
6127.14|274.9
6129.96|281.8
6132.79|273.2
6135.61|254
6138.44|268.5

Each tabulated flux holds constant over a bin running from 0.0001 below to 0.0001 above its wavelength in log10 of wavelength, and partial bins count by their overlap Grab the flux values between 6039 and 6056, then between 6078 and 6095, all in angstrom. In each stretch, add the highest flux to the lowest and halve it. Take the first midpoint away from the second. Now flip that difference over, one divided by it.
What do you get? -0.44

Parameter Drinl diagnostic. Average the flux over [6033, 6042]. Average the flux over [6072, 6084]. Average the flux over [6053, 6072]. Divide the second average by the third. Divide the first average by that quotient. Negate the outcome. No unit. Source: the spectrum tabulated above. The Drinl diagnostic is -288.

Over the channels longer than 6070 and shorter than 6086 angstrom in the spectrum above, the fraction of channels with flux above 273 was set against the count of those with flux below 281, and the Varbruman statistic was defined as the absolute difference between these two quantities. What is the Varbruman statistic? 3.3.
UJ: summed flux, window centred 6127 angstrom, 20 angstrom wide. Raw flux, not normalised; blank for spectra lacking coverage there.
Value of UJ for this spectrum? 1903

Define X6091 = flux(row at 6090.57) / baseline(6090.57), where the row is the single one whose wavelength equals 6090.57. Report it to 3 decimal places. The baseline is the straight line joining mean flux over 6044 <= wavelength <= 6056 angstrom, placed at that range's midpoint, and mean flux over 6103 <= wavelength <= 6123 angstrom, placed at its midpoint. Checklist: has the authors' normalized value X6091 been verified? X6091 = 1.013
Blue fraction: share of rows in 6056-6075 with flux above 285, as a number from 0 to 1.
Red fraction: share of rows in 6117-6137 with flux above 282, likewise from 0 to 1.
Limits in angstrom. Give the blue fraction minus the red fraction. 0.43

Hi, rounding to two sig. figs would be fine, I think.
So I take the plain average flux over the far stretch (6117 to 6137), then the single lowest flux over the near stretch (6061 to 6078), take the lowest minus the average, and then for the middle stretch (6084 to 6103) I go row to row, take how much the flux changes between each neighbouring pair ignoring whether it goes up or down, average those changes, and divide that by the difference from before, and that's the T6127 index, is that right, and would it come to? 6.0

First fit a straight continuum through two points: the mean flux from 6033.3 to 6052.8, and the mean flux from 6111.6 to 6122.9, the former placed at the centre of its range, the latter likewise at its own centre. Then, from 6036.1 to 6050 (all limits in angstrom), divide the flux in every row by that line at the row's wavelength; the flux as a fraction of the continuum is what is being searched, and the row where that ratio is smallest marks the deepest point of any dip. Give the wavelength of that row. 6043.07 angstrom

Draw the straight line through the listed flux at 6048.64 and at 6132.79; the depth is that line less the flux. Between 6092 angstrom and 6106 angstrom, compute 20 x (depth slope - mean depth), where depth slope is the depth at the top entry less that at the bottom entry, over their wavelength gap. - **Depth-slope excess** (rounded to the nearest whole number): 277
